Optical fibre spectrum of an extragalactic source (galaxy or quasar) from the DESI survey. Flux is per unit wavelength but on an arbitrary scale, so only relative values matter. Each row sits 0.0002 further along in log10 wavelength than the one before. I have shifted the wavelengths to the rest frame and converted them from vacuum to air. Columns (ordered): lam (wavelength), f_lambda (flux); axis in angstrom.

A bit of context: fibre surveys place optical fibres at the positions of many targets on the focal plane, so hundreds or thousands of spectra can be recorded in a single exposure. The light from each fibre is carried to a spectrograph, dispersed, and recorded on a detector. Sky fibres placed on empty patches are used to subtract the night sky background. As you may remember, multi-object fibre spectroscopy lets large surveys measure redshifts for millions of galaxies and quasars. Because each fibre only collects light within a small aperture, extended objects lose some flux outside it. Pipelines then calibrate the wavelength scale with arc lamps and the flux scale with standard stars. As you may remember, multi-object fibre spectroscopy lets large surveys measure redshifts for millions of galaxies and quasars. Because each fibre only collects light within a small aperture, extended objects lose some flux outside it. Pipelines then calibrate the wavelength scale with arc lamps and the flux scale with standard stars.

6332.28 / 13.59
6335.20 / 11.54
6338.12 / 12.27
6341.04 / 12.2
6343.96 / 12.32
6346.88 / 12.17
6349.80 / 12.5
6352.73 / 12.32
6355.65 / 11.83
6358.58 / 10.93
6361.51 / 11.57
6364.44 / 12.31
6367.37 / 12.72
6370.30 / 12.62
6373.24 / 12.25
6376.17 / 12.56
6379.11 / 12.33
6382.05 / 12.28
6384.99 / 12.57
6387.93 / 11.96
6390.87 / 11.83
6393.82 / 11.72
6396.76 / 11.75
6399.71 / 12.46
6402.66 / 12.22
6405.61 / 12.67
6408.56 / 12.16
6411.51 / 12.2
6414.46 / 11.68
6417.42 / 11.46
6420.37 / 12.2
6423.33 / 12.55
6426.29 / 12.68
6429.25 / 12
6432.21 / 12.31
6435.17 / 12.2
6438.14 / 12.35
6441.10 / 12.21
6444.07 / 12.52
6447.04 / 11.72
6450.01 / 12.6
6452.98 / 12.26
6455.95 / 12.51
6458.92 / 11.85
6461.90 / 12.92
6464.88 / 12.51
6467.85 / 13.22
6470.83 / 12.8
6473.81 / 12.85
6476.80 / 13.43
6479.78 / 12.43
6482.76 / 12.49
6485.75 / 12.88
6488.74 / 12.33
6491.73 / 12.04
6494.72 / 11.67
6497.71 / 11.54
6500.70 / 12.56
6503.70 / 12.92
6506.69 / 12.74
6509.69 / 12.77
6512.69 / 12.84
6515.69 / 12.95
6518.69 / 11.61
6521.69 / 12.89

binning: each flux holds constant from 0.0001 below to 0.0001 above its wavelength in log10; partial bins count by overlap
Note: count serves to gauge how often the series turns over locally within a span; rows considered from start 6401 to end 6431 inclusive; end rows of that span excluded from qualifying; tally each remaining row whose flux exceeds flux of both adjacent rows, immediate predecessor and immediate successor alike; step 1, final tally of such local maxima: 3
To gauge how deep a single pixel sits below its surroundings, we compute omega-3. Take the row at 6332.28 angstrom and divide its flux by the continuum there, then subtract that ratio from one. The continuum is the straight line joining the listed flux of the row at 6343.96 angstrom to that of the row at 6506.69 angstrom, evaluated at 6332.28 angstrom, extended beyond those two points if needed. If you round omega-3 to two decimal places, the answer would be -0.11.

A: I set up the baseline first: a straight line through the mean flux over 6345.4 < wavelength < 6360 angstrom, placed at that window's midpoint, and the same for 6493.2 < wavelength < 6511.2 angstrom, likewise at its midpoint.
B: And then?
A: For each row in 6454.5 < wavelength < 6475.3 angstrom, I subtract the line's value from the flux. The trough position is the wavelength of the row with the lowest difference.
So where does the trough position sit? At 6458.92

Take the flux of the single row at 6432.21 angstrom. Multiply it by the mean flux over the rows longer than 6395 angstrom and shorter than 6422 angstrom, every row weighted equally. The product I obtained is 149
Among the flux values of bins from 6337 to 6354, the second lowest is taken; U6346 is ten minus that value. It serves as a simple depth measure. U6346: -2.20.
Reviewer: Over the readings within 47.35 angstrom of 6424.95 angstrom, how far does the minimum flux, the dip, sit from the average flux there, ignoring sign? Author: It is 0.81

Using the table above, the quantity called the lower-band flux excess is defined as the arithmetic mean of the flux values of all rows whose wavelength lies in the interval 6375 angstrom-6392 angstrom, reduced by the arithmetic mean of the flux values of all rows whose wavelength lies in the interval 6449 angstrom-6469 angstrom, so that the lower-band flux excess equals -0.3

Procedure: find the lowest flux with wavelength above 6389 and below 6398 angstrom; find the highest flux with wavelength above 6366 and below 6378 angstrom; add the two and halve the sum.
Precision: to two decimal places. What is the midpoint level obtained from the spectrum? 12.22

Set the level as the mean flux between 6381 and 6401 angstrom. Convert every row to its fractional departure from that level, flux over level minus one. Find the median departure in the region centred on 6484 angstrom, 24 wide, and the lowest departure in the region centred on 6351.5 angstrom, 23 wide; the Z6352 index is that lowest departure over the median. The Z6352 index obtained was -3.0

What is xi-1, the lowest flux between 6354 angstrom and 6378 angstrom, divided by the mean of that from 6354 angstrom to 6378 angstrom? 0.903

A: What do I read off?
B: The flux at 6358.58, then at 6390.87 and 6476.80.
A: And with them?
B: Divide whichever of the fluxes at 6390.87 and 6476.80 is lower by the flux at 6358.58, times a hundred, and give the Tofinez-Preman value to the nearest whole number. 108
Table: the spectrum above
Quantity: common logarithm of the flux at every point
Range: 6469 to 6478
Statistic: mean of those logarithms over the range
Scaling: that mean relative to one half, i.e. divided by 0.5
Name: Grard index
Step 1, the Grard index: 2.23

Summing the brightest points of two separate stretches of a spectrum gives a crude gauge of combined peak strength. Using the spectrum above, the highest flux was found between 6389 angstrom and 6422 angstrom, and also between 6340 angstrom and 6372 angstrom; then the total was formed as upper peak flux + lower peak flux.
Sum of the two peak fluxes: 25.4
